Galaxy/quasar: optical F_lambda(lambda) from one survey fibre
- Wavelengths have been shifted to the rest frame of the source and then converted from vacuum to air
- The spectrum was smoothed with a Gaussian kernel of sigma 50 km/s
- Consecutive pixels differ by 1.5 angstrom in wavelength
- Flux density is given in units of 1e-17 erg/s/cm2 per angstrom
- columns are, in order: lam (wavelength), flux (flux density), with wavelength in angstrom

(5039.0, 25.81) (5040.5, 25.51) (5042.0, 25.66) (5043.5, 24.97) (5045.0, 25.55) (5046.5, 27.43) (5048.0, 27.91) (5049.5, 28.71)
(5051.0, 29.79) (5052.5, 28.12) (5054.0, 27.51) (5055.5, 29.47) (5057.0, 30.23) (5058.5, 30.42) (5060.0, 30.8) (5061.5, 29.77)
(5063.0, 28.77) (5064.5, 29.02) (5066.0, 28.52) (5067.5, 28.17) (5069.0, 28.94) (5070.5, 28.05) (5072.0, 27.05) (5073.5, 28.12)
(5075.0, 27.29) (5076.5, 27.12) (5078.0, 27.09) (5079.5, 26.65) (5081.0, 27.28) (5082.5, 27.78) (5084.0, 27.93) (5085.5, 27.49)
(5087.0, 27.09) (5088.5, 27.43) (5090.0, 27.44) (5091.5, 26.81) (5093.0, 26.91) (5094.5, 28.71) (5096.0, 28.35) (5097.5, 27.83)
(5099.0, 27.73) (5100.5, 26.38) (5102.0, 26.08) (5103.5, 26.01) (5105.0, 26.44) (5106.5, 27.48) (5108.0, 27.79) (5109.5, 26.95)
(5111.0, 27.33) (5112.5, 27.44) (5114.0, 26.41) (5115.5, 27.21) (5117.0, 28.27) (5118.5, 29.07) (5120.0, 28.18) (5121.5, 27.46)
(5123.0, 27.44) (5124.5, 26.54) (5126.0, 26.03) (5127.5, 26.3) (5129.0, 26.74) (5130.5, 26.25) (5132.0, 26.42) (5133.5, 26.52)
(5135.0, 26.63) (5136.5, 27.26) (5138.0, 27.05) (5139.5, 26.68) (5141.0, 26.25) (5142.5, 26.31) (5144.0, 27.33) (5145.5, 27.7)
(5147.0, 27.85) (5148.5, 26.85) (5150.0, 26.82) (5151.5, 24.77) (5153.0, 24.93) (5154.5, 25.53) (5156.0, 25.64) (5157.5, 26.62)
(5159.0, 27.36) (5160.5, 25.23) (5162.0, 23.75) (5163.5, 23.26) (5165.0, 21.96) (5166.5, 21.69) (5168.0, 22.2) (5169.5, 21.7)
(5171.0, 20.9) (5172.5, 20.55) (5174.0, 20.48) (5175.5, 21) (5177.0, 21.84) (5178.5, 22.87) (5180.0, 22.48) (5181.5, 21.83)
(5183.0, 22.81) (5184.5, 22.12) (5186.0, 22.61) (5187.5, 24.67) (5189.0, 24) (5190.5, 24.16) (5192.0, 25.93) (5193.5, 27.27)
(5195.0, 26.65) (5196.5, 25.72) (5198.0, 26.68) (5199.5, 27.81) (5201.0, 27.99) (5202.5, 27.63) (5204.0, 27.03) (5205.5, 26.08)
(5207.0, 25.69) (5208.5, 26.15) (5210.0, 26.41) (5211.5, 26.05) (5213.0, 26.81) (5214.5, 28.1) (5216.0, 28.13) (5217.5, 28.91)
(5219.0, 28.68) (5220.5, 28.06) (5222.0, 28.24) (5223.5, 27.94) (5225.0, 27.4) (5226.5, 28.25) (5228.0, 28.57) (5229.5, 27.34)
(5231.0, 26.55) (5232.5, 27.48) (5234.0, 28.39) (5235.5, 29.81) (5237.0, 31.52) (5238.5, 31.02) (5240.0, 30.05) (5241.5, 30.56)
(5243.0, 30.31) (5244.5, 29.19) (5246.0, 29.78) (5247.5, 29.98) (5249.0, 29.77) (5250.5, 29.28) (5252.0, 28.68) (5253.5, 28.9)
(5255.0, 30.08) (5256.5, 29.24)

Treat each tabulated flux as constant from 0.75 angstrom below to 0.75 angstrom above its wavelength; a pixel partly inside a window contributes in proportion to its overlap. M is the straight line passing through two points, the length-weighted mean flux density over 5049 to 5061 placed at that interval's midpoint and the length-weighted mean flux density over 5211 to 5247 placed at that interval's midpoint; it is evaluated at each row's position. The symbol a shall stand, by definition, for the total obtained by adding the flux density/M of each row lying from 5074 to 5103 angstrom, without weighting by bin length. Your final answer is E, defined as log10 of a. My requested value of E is 1.25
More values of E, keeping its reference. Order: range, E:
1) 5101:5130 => 1.25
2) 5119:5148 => 1.24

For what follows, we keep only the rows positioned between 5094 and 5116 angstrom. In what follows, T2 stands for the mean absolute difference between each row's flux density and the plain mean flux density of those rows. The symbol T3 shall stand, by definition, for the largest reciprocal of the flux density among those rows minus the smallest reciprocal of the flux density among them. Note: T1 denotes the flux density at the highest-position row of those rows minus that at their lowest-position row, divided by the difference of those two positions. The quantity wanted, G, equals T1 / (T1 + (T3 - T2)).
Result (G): 0.10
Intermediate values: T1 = -0.07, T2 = 0.66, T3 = 0.0036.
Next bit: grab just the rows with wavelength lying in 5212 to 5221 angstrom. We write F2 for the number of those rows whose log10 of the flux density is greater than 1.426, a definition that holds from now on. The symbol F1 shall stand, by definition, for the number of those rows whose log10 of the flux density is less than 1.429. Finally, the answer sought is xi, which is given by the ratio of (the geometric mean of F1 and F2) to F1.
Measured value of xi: 2.4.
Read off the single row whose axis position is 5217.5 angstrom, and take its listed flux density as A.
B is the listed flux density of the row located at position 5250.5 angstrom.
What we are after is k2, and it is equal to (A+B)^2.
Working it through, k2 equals 3386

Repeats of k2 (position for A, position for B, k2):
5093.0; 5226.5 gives 3043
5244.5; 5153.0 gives 2929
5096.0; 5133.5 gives 3011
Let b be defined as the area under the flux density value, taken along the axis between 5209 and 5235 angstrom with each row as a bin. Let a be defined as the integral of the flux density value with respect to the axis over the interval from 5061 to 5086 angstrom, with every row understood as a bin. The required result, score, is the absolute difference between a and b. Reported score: 23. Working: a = 698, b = 721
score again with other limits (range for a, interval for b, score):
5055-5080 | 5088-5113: 33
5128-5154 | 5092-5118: 17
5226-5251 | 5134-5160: 42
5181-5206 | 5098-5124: 75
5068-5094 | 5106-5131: 33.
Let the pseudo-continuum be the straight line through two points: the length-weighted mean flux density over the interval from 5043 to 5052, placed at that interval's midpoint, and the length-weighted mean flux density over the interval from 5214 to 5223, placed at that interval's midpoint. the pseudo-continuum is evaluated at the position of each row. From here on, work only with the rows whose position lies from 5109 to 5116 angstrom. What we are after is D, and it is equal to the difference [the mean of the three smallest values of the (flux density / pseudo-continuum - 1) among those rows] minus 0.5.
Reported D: -0.534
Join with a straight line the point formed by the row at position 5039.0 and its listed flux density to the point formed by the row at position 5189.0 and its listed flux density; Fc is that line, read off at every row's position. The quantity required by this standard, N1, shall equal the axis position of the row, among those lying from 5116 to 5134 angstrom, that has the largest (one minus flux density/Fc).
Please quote 5126.0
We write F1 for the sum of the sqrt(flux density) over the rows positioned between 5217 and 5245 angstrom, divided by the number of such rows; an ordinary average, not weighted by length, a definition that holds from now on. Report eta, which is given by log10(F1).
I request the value 0.730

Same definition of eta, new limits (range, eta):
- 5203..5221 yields 0.717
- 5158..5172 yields 0.682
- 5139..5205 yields 0.696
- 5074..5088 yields 0.718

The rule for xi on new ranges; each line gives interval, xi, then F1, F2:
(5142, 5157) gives 0.8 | 7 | 5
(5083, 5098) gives 3.2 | 1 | 10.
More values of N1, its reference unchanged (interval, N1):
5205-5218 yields 5207.0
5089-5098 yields 5091.5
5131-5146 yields 5141.0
